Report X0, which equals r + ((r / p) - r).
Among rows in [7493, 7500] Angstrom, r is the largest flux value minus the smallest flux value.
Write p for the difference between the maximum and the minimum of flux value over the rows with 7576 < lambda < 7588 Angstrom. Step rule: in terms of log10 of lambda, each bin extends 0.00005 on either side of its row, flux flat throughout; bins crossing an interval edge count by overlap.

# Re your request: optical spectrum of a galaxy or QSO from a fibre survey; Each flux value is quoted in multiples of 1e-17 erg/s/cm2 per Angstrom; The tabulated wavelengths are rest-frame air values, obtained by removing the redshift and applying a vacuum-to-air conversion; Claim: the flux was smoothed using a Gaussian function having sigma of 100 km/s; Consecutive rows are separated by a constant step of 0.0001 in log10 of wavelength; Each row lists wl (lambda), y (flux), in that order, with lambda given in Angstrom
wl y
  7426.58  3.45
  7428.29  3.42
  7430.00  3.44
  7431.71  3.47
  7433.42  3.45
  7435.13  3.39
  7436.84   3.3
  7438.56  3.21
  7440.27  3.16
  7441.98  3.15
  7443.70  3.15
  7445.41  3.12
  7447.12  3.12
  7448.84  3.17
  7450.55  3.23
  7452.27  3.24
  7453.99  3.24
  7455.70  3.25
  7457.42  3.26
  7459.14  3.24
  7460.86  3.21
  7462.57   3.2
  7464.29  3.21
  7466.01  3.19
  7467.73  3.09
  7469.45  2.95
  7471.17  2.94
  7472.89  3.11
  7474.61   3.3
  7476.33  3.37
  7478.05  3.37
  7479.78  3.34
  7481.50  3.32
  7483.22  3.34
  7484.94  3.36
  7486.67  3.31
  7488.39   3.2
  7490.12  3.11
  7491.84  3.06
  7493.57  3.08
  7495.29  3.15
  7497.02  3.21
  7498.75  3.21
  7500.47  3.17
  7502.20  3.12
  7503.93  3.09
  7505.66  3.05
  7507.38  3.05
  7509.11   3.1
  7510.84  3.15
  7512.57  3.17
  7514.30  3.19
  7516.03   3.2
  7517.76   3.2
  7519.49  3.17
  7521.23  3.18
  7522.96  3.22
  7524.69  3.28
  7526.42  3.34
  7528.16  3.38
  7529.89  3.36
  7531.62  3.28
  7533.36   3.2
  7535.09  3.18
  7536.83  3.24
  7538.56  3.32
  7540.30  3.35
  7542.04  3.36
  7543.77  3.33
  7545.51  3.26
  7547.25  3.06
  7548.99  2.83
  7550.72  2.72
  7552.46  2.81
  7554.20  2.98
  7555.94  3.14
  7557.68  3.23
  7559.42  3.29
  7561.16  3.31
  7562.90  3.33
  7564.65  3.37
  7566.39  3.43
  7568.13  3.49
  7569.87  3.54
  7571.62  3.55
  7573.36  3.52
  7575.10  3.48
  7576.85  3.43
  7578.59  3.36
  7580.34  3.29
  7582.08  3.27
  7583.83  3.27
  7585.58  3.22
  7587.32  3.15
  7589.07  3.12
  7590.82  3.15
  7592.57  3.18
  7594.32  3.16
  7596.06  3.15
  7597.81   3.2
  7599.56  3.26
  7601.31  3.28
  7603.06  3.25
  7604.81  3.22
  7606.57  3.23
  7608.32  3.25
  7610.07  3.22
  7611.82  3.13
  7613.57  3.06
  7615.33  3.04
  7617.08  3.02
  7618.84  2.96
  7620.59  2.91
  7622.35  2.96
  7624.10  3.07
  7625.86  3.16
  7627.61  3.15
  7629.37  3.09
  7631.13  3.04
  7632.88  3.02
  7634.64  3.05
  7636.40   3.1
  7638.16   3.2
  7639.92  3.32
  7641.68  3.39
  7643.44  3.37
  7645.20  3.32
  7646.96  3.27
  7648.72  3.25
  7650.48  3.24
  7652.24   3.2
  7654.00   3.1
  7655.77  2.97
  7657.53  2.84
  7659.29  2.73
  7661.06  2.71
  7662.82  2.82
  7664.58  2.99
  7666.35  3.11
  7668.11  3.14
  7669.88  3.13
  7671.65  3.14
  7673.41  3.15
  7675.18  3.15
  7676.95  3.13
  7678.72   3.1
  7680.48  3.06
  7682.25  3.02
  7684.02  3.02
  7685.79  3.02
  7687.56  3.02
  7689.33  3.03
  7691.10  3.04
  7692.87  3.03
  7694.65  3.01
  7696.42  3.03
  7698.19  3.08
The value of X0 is 0.5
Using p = 0.28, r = 0.13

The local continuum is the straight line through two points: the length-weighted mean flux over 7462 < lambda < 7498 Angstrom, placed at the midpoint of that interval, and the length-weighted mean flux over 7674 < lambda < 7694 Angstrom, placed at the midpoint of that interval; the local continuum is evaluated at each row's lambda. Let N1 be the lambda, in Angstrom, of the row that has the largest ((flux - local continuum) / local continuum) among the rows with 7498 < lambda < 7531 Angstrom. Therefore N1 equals 7528.16 Angstrom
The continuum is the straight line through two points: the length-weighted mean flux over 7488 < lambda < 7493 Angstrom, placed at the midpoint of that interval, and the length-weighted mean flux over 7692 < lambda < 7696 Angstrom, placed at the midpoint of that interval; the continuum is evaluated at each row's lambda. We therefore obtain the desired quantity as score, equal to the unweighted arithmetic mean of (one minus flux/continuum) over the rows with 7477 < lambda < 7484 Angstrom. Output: -0.073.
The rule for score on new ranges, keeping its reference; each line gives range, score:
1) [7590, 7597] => -0.032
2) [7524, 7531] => -0.080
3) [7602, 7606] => -0.058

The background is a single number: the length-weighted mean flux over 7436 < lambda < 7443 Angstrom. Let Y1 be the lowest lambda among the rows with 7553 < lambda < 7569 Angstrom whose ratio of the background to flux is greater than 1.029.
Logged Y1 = 7554.20 Angstrom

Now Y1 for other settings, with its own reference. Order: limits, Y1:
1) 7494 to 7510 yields 7503.93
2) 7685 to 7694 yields 7685.79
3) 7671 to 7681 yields 7678.72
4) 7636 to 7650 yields 7636.40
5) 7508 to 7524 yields 7509.11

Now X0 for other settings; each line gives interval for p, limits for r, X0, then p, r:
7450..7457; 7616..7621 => 5.5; 0.02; 0.11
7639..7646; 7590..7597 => 0.4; 0.07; 0.03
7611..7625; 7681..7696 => 0.1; 0.22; 0.03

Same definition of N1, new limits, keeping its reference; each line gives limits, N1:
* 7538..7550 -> 7542.04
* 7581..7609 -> 7601.31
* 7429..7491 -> 7431.71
